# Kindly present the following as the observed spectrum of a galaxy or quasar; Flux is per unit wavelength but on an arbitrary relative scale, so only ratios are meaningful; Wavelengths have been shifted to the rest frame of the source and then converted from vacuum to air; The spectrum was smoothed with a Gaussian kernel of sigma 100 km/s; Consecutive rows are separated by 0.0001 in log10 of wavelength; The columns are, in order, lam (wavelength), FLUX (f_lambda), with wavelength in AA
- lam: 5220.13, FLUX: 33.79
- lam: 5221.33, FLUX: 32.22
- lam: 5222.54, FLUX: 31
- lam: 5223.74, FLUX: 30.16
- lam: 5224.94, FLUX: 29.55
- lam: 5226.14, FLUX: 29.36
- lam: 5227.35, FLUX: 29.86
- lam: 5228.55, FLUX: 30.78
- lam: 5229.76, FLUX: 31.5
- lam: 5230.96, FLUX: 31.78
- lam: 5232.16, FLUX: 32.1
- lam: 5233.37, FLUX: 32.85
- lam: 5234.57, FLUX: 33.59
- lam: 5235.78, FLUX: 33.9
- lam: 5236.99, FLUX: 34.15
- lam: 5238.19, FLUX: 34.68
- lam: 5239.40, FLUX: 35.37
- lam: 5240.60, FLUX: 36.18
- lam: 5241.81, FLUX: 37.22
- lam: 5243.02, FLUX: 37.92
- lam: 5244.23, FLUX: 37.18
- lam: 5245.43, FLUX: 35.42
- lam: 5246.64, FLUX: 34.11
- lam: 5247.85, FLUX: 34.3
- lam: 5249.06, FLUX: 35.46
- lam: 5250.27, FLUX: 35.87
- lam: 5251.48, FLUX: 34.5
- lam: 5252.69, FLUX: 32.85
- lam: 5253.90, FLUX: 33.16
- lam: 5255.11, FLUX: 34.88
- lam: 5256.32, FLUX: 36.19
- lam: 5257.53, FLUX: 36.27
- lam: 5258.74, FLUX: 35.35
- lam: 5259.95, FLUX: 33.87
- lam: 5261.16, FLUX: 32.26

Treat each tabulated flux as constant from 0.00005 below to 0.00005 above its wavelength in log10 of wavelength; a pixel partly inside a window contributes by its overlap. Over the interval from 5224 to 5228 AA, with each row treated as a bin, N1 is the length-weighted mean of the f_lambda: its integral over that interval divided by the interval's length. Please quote 29.7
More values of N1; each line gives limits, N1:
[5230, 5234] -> 32.3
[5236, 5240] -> 34.7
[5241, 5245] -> 37.3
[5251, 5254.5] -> 33.5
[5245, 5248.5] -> 34.5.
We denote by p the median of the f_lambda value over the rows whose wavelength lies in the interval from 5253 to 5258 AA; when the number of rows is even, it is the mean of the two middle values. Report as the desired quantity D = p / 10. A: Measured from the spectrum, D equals 3.55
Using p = 35.5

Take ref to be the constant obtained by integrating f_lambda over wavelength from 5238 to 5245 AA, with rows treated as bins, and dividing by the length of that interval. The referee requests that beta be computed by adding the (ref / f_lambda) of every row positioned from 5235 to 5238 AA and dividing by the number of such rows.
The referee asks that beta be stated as 1.07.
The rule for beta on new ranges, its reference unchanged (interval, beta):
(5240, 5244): 0.98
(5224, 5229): 1.22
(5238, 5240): 1.04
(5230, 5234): 1.13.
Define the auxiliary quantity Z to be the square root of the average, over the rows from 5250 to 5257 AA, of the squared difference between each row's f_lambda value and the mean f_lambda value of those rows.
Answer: 1.2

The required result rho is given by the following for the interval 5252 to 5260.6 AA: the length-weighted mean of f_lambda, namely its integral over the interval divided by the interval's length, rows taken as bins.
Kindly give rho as 34.6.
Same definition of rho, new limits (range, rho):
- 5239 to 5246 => 36.6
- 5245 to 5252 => 34.9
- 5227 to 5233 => 31.3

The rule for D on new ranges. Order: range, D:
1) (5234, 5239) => 3.40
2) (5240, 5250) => 3.58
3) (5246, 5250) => 3.43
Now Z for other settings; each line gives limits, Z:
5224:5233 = 1.0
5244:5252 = 1.0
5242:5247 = 1.5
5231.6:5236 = 0.7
